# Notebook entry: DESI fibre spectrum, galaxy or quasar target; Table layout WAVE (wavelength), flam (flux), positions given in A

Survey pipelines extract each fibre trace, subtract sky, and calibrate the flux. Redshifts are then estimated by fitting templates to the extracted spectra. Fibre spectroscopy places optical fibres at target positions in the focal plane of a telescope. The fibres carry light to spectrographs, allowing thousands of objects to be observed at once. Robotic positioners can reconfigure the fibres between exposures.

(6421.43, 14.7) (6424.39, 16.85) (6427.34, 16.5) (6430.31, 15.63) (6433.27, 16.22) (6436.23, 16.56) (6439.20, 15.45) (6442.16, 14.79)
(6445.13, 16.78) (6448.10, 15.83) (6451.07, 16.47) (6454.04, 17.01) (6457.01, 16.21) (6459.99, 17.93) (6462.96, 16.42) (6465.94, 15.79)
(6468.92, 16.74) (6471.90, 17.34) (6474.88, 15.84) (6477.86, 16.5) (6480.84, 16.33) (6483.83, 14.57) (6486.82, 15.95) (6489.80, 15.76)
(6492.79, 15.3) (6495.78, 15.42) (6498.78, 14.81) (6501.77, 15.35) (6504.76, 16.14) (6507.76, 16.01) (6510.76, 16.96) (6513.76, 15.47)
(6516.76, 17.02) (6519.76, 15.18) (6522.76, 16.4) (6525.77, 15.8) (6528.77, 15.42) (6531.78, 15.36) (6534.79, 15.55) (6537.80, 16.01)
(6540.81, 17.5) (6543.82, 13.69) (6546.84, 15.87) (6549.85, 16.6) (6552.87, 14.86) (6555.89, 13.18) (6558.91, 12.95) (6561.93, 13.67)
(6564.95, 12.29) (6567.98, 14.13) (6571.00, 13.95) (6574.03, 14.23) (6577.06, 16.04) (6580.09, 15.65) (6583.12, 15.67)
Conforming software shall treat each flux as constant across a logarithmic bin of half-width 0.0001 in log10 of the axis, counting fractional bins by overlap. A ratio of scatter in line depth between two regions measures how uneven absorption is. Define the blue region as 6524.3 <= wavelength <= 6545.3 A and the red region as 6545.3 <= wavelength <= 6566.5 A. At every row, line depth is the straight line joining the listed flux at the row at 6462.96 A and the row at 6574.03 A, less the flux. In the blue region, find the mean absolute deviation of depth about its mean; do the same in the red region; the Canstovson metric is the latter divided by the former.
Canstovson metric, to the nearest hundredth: 1.78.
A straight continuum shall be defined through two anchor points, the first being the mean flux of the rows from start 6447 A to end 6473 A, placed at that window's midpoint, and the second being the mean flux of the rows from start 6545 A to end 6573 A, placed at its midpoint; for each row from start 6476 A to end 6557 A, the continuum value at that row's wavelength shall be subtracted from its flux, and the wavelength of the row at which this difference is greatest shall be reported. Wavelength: 6540.81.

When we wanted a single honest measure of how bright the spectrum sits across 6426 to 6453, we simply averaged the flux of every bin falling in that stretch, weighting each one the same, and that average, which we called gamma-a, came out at 16.0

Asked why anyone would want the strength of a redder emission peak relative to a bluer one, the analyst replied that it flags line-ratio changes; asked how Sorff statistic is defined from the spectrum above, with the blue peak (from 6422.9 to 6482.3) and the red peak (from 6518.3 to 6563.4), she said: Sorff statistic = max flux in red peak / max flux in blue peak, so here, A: 0.98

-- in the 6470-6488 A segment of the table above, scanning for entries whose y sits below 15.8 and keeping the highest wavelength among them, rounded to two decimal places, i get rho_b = 6483.83 A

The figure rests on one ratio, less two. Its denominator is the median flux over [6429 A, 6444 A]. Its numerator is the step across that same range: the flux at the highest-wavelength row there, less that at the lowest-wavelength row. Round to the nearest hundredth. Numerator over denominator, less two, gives -2.05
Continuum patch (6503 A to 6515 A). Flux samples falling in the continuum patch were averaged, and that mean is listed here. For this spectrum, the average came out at 16.1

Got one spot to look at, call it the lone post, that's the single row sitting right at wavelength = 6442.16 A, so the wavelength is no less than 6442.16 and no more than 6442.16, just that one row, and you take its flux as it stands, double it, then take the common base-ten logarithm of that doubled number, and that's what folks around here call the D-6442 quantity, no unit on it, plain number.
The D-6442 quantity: 1.47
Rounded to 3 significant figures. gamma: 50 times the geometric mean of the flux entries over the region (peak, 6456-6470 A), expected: 830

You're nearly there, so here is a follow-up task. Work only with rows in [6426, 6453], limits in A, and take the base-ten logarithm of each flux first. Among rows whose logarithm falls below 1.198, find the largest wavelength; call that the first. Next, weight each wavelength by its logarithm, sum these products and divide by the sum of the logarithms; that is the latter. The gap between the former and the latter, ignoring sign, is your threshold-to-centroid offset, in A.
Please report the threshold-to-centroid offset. 3.0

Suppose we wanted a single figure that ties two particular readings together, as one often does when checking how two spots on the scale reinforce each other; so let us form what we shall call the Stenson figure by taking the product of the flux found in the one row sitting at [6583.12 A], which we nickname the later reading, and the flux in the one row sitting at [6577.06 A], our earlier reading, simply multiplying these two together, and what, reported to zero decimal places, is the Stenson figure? 251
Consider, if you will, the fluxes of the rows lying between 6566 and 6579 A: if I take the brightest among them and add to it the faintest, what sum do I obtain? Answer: 30.0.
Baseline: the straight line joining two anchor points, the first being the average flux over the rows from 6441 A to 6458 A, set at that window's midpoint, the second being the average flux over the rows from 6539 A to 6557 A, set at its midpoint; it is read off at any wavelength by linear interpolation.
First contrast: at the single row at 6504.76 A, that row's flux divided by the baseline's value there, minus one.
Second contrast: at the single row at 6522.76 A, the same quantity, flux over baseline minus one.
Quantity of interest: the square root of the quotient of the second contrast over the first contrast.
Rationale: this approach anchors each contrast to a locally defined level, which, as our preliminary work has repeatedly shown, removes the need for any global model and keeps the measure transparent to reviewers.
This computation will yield 1.4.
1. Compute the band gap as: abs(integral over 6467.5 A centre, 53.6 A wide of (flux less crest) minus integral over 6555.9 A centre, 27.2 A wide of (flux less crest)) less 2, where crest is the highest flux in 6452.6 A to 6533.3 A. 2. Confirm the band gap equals 8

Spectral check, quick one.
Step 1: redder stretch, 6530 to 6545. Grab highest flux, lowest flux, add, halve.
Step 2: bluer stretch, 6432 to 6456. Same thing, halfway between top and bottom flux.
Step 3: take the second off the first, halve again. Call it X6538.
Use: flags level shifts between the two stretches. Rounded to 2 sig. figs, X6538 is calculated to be -0.15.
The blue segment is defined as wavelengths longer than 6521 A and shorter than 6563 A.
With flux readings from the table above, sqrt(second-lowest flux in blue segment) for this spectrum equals 3.63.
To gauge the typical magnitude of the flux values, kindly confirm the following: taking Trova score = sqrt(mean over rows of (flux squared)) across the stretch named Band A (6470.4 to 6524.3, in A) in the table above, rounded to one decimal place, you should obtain 15.9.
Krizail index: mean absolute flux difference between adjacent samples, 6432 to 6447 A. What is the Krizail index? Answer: 1.0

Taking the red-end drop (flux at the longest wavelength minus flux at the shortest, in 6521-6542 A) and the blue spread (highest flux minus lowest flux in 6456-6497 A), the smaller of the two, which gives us 1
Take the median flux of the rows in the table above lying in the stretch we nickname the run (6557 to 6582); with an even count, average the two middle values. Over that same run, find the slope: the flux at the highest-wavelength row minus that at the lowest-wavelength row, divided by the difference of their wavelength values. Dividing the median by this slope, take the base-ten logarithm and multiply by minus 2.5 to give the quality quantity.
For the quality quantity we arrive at -5.1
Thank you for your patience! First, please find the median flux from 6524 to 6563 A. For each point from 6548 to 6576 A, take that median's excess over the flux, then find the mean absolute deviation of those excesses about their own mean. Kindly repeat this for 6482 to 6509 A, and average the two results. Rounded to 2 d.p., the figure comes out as 0.65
